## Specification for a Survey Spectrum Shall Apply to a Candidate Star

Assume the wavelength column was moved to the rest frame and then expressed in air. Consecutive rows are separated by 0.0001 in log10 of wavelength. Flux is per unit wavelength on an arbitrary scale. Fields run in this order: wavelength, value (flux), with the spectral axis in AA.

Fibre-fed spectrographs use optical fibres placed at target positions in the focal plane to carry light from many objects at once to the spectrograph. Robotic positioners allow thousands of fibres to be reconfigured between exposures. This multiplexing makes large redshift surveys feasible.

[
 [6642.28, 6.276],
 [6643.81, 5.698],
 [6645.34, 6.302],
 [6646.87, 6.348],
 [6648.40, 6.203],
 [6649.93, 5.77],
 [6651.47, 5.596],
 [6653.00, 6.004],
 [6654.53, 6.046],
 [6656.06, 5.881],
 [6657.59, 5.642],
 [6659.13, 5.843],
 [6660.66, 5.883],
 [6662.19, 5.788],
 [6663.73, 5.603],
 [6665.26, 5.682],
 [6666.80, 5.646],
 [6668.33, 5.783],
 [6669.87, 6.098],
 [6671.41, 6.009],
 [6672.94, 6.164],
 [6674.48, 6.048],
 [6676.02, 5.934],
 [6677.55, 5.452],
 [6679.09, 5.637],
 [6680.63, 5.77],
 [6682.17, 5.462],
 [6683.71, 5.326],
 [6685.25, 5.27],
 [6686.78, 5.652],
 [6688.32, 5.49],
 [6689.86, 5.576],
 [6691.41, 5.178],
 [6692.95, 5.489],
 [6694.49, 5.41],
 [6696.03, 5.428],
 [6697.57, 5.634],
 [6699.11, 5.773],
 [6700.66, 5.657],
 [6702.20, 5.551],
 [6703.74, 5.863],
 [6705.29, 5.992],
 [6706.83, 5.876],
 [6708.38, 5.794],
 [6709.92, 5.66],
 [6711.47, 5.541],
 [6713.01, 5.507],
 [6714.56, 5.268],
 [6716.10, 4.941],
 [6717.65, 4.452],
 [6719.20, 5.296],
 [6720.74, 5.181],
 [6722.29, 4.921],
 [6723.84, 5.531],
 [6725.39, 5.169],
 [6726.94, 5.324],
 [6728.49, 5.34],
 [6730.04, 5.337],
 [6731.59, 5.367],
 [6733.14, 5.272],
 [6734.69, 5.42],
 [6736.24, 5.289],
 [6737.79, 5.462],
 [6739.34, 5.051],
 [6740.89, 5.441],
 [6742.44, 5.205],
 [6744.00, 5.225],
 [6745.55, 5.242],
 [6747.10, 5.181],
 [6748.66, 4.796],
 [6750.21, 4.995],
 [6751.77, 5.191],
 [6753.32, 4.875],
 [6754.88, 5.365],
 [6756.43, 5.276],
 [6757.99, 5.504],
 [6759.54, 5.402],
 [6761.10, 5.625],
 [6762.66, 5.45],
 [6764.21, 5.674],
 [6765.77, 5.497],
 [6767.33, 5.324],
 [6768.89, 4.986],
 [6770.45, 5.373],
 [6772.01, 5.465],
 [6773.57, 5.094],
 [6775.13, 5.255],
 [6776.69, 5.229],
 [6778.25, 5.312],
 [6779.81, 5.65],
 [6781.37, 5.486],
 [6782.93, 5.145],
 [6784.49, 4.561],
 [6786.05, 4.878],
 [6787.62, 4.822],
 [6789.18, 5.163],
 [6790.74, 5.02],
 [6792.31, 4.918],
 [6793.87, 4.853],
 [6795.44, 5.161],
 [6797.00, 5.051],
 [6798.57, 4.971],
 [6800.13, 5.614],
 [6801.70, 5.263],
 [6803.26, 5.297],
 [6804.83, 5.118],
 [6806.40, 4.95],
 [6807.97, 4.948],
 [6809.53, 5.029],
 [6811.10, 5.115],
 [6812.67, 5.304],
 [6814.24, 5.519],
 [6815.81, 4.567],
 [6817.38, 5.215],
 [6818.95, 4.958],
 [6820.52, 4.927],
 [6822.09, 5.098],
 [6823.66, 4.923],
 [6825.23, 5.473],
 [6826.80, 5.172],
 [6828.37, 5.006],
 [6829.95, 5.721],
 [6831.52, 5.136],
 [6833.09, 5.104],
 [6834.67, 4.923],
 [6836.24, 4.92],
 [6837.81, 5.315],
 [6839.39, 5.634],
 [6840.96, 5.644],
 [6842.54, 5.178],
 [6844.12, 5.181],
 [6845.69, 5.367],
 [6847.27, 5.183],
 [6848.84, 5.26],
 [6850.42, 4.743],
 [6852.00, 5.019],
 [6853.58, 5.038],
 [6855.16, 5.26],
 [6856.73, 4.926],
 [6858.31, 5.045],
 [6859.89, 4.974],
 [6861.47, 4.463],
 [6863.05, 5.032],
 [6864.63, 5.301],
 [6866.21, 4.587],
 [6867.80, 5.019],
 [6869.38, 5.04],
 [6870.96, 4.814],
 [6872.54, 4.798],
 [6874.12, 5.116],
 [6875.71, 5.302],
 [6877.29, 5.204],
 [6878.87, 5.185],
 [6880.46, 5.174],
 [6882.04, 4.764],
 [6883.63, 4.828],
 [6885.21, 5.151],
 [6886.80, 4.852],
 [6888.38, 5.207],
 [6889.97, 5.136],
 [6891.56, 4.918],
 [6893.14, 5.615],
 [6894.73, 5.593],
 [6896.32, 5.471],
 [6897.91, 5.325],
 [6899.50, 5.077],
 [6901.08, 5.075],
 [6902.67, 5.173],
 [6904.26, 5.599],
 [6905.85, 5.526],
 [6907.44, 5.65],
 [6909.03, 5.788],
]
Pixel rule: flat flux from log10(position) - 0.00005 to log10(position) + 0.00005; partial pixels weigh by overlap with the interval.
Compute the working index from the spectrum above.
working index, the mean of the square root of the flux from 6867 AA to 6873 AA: 2.22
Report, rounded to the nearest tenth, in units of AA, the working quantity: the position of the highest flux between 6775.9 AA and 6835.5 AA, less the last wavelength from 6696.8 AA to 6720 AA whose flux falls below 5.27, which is 112.3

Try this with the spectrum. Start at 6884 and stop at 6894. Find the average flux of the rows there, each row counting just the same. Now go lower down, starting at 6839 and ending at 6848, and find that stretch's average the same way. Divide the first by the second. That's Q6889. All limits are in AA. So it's 0.96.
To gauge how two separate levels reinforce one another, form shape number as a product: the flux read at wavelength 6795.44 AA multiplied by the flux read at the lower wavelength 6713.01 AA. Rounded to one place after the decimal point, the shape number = 28.4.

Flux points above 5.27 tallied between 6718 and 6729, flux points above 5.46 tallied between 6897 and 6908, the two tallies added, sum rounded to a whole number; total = 7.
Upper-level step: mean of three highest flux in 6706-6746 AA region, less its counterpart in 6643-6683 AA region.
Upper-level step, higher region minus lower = -0.5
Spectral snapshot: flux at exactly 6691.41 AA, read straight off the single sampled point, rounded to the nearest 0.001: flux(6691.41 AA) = 5.178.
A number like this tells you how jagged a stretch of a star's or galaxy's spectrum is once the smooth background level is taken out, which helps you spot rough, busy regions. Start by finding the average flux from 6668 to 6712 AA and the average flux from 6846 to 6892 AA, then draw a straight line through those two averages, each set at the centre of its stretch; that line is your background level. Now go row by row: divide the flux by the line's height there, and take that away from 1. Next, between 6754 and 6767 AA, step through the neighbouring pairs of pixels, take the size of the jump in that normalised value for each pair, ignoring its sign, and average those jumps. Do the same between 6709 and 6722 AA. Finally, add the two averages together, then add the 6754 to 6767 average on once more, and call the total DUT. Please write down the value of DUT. 0.119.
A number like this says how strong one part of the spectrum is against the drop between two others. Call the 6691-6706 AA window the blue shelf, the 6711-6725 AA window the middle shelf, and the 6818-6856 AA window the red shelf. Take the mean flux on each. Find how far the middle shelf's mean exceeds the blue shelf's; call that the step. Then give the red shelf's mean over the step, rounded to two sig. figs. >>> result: -12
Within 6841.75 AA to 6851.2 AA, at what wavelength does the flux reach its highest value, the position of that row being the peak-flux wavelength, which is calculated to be 6845.69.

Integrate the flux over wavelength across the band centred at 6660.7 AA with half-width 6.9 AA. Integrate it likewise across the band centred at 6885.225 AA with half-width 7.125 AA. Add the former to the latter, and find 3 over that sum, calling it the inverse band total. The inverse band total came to 0.0198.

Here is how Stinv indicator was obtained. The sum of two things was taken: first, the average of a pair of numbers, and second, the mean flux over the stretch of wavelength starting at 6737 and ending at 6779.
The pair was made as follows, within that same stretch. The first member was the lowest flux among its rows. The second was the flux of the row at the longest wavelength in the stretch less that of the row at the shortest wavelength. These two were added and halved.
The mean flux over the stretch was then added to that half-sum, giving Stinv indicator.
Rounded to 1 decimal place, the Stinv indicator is 7.6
